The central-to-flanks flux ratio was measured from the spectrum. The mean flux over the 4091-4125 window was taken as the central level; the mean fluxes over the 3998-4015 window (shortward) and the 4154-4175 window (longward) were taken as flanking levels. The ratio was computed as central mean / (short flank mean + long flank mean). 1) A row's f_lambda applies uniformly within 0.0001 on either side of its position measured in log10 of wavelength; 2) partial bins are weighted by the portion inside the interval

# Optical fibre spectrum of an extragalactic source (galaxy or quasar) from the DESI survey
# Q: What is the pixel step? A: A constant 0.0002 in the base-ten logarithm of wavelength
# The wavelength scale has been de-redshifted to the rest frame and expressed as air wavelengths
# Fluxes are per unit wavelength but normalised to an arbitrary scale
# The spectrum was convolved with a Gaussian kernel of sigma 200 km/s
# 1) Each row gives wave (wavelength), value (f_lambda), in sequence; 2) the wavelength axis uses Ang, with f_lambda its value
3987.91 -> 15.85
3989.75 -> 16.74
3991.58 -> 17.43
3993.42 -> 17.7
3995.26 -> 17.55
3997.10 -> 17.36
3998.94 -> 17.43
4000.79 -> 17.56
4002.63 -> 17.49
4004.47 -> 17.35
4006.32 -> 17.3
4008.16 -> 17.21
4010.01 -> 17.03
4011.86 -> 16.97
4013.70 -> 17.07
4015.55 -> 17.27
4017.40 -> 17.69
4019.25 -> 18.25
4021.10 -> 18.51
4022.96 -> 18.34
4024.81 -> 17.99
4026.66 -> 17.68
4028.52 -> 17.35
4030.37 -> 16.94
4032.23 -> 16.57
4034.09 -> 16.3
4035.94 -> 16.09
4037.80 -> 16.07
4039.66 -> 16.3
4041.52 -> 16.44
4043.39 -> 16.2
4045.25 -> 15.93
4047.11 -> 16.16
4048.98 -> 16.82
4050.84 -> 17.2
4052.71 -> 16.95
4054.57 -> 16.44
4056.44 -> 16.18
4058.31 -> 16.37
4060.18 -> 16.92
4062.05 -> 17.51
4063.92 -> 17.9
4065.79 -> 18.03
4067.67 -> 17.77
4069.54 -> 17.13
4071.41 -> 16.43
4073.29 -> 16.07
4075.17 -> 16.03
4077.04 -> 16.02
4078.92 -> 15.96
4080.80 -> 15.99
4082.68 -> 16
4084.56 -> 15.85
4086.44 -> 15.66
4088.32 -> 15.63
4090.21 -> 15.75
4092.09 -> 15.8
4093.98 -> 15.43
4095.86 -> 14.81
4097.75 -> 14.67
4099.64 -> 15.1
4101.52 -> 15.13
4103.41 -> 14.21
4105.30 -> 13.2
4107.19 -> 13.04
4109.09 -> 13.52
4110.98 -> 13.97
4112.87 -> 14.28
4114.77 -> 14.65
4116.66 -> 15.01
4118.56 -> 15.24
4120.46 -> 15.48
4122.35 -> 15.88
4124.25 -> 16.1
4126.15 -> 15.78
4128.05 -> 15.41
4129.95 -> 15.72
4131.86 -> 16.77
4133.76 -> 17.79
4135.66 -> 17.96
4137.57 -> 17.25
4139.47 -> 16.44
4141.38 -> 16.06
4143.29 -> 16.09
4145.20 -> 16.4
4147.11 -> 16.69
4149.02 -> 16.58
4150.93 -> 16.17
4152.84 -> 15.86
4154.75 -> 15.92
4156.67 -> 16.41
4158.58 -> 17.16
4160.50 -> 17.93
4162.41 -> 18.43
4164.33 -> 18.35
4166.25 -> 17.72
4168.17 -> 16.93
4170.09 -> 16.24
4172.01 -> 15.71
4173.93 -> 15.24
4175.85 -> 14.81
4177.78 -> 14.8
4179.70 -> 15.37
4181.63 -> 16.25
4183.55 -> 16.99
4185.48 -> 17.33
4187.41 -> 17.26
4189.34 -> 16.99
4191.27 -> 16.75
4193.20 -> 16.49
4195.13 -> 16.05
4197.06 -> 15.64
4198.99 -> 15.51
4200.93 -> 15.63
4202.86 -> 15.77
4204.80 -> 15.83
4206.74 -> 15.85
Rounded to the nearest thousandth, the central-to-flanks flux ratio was 0.432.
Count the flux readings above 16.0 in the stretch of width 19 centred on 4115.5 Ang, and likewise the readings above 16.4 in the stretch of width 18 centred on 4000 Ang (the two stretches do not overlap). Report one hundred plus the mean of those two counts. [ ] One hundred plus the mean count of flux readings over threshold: 105.5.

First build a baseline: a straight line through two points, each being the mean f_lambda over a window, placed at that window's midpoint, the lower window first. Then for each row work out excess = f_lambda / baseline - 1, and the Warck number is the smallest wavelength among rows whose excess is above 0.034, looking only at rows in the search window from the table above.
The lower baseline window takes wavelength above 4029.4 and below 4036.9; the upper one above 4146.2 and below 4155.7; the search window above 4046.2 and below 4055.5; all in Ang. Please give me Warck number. 4050.84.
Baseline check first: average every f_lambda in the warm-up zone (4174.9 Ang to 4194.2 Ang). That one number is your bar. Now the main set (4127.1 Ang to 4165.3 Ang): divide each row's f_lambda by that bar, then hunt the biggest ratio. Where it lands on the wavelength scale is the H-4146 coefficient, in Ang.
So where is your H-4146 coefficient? 4162.41 Ang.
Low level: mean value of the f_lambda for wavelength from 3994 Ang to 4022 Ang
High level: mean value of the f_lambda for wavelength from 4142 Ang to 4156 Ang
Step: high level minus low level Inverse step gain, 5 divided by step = -4.1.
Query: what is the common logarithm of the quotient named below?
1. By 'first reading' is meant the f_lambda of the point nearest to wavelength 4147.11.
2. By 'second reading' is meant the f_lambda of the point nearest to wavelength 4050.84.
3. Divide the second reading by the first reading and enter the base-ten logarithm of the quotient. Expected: 0.013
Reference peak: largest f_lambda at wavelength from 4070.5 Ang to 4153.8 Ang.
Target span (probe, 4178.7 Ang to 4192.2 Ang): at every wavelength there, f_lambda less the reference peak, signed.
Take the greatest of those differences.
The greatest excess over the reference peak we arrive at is -0.6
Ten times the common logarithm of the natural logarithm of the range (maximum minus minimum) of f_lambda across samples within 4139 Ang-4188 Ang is 1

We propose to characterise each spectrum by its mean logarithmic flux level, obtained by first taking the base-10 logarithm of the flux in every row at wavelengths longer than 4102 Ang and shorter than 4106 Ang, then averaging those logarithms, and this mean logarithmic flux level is 1.14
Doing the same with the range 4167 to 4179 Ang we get 1.19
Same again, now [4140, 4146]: 1.21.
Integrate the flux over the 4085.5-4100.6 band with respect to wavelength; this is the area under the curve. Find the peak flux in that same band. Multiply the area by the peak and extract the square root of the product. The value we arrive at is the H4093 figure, 60.5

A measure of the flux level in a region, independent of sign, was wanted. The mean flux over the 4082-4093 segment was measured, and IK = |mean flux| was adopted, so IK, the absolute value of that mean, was 15.8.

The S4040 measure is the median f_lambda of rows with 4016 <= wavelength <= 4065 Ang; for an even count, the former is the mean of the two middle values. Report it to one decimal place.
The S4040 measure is 16.9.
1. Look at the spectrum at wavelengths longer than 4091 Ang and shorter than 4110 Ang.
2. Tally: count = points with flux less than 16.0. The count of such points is 10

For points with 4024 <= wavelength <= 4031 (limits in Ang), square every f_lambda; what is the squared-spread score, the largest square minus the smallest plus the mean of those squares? 343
